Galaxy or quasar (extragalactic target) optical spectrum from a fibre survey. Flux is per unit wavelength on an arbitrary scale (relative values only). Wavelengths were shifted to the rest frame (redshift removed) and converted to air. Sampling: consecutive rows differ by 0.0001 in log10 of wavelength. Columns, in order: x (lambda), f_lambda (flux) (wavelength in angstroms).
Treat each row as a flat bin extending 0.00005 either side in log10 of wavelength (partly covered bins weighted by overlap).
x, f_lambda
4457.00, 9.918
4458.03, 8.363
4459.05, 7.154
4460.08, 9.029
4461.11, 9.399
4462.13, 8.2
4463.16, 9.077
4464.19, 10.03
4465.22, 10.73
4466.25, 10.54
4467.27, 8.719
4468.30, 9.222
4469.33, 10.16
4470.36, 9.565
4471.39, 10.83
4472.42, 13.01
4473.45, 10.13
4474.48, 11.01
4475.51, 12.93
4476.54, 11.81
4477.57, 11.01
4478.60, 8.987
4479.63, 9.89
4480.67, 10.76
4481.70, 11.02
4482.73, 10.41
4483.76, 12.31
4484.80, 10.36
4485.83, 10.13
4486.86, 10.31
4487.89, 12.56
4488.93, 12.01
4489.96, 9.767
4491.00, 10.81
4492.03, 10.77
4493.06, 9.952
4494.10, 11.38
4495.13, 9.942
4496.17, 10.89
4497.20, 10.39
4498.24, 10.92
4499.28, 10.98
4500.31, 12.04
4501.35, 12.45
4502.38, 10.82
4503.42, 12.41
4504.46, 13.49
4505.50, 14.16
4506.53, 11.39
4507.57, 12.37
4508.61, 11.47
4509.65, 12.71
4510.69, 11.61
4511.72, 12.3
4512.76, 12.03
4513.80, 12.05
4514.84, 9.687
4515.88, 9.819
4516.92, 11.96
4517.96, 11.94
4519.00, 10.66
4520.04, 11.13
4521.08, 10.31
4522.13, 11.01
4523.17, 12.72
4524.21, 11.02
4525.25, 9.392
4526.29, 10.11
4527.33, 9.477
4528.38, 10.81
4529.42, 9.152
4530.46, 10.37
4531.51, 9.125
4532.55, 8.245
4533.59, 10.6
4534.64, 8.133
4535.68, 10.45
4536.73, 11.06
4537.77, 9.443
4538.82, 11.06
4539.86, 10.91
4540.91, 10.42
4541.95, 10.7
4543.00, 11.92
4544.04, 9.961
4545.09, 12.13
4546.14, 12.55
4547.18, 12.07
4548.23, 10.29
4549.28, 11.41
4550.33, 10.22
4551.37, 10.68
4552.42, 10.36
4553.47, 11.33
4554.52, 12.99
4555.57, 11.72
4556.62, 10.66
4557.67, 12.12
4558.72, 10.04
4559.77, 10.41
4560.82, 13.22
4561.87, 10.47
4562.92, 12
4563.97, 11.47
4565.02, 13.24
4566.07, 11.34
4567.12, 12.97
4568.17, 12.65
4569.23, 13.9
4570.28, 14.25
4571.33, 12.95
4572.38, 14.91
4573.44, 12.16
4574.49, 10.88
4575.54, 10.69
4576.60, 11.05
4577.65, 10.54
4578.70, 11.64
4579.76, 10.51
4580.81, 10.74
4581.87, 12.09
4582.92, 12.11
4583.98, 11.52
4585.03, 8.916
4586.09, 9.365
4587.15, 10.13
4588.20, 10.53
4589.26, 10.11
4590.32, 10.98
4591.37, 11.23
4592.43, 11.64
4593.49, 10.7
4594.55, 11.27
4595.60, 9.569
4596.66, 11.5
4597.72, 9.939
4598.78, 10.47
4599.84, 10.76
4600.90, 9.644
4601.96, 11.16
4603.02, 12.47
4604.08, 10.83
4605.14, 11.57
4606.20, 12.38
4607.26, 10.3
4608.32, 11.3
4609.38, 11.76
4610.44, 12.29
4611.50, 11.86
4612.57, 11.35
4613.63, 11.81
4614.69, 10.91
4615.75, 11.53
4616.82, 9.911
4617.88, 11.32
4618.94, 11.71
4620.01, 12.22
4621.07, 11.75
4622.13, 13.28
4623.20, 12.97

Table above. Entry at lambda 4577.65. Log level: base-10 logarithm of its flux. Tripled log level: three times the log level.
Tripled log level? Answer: 3.07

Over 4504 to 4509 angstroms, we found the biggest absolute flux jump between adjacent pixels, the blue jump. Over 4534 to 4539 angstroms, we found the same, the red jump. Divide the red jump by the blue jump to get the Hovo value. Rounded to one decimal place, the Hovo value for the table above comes 0.8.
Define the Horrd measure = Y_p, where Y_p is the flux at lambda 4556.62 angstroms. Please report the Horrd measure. 10.66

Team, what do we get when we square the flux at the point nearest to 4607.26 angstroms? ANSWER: 106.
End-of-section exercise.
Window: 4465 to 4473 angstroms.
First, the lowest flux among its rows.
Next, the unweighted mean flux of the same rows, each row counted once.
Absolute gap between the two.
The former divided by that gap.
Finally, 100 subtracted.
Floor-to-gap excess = -94.6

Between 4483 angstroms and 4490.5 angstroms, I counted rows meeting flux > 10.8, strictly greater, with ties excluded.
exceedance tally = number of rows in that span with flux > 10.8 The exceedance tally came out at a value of 3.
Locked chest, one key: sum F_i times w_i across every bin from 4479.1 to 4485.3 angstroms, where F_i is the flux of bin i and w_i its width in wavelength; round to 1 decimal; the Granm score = 66.8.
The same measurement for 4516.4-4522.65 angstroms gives 69.7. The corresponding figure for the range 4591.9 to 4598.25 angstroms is 68.4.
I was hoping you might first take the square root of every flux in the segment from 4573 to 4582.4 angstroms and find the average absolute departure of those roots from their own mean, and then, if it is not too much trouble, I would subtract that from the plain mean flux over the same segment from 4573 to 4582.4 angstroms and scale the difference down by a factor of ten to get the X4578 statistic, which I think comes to 1.11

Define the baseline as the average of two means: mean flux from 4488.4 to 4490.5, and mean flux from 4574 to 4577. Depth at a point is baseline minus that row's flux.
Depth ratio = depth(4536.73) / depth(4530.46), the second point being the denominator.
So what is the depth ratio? 0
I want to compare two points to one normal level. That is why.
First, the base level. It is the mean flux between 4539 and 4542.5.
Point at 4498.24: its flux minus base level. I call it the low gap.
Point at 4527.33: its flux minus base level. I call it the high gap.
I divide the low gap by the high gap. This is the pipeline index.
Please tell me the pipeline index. -0.2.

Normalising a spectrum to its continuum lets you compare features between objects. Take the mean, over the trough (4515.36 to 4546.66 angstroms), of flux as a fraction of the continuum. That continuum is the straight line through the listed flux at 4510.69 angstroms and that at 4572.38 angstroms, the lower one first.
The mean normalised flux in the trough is 0.832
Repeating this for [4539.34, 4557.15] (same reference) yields 0.822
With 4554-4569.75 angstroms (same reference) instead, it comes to 0.832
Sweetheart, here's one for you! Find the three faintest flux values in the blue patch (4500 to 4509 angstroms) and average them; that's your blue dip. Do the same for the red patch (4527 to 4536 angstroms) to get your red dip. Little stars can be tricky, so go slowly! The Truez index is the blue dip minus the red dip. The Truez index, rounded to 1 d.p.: 2.7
